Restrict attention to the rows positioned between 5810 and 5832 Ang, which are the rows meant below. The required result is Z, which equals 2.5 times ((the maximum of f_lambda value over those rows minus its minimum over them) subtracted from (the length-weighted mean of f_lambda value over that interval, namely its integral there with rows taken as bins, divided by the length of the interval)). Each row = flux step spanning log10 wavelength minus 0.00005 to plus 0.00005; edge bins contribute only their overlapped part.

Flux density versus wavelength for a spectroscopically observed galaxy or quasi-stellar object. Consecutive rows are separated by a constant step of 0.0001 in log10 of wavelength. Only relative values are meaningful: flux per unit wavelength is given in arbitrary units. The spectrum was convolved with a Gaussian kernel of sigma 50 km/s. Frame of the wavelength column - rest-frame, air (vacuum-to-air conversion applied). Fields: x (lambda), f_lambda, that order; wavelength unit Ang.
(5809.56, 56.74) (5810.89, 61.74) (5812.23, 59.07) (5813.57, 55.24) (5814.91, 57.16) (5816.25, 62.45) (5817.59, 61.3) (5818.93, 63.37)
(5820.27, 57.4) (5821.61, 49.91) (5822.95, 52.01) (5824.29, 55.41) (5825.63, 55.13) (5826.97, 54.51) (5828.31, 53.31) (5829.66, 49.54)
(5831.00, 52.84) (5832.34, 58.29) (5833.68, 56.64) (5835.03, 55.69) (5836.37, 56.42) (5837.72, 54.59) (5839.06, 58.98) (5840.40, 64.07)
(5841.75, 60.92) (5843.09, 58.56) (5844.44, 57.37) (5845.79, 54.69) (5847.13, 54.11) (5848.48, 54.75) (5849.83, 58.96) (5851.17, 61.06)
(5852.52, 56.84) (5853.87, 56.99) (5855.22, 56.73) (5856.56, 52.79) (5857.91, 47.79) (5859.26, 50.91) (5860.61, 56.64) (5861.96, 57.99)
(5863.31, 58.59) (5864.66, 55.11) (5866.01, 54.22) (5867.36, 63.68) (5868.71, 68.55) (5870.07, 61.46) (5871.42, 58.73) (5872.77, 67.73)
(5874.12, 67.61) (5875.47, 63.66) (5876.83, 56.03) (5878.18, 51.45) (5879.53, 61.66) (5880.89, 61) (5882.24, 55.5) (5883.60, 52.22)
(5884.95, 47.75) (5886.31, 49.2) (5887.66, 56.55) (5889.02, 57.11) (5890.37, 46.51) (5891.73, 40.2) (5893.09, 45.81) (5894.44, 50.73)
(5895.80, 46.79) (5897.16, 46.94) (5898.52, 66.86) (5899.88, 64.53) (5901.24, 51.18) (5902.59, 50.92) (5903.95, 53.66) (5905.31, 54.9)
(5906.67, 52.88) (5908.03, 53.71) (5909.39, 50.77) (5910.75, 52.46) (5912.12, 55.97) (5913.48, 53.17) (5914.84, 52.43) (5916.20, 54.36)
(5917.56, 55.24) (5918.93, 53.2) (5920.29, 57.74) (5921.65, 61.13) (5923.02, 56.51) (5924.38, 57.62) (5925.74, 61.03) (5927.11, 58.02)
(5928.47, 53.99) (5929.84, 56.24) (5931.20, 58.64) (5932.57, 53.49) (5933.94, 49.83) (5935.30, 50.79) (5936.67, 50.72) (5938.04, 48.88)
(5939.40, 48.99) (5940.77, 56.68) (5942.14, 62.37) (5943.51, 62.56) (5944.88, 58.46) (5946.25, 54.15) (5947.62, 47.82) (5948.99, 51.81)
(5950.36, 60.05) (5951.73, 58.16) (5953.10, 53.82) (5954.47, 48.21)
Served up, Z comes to 106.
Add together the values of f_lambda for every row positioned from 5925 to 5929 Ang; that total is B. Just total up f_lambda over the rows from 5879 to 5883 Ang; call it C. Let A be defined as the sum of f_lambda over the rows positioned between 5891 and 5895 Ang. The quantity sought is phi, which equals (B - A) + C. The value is 214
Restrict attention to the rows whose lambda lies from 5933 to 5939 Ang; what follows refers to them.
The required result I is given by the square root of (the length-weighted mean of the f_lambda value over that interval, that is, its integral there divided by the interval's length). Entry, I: 7.08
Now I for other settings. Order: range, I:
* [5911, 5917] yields 7.34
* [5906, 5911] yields 7.24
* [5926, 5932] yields 7.55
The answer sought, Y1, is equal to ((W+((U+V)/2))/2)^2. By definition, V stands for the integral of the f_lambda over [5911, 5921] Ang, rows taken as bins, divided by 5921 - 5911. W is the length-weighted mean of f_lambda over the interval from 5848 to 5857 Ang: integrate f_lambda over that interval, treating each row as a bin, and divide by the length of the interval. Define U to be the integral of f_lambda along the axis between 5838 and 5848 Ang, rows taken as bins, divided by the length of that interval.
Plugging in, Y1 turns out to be 3215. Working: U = 58.2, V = 55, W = 57.1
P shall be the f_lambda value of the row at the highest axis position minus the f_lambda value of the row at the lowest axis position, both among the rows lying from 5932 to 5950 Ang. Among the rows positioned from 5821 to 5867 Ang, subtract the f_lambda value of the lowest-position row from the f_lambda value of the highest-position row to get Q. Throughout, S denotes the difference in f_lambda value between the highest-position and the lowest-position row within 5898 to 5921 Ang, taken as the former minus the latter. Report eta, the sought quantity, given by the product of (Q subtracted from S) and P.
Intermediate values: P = -2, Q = 4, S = -9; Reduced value 23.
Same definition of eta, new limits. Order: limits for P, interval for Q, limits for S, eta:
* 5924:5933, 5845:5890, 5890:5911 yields -15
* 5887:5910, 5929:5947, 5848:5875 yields -86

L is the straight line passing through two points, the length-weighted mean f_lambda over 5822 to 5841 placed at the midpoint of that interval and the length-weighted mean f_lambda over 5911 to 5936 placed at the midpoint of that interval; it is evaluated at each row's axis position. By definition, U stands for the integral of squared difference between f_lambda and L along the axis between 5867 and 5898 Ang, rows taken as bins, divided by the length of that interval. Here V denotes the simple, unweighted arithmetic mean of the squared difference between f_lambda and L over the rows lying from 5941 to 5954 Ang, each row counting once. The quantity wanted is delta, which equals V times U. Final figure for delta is 1465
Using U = 62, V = 24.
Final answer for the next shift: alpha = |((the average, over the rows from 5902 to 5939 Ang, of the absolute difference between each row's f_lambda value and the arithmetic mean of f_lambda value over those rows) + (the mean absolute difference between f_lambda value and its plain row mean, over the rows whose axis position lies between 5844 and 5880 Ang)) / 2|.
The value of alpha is 3.3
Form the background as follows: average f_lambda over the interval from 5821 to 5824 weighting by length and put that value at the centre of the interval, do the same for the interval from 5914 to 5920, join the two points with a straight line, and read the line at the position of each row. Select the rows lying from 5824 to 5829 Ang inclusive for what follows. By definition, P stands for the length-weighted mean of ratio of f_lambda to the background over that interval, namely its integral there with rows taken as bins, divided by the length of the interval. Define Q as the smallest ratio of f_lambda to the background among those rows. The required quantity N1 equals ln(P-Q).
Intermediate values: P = 1.05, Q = 1.03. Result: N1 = -3.7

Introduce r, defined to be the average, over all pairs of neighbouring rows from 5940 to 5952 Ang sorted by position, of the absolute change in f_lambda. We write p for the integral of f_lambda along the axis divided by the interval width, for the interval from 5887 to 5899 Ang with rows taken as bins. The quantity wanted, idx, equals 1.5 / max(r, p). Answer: 0.0297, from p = 50.5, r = 4.3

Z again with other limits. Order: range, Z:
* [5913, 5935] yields 111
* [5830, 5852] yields 115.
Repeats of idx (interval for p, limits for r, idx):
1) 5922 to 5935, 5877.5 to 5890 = 0.0267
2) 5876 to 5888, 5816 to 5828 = 0.0275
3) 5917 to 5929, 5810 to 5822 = 0.0262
